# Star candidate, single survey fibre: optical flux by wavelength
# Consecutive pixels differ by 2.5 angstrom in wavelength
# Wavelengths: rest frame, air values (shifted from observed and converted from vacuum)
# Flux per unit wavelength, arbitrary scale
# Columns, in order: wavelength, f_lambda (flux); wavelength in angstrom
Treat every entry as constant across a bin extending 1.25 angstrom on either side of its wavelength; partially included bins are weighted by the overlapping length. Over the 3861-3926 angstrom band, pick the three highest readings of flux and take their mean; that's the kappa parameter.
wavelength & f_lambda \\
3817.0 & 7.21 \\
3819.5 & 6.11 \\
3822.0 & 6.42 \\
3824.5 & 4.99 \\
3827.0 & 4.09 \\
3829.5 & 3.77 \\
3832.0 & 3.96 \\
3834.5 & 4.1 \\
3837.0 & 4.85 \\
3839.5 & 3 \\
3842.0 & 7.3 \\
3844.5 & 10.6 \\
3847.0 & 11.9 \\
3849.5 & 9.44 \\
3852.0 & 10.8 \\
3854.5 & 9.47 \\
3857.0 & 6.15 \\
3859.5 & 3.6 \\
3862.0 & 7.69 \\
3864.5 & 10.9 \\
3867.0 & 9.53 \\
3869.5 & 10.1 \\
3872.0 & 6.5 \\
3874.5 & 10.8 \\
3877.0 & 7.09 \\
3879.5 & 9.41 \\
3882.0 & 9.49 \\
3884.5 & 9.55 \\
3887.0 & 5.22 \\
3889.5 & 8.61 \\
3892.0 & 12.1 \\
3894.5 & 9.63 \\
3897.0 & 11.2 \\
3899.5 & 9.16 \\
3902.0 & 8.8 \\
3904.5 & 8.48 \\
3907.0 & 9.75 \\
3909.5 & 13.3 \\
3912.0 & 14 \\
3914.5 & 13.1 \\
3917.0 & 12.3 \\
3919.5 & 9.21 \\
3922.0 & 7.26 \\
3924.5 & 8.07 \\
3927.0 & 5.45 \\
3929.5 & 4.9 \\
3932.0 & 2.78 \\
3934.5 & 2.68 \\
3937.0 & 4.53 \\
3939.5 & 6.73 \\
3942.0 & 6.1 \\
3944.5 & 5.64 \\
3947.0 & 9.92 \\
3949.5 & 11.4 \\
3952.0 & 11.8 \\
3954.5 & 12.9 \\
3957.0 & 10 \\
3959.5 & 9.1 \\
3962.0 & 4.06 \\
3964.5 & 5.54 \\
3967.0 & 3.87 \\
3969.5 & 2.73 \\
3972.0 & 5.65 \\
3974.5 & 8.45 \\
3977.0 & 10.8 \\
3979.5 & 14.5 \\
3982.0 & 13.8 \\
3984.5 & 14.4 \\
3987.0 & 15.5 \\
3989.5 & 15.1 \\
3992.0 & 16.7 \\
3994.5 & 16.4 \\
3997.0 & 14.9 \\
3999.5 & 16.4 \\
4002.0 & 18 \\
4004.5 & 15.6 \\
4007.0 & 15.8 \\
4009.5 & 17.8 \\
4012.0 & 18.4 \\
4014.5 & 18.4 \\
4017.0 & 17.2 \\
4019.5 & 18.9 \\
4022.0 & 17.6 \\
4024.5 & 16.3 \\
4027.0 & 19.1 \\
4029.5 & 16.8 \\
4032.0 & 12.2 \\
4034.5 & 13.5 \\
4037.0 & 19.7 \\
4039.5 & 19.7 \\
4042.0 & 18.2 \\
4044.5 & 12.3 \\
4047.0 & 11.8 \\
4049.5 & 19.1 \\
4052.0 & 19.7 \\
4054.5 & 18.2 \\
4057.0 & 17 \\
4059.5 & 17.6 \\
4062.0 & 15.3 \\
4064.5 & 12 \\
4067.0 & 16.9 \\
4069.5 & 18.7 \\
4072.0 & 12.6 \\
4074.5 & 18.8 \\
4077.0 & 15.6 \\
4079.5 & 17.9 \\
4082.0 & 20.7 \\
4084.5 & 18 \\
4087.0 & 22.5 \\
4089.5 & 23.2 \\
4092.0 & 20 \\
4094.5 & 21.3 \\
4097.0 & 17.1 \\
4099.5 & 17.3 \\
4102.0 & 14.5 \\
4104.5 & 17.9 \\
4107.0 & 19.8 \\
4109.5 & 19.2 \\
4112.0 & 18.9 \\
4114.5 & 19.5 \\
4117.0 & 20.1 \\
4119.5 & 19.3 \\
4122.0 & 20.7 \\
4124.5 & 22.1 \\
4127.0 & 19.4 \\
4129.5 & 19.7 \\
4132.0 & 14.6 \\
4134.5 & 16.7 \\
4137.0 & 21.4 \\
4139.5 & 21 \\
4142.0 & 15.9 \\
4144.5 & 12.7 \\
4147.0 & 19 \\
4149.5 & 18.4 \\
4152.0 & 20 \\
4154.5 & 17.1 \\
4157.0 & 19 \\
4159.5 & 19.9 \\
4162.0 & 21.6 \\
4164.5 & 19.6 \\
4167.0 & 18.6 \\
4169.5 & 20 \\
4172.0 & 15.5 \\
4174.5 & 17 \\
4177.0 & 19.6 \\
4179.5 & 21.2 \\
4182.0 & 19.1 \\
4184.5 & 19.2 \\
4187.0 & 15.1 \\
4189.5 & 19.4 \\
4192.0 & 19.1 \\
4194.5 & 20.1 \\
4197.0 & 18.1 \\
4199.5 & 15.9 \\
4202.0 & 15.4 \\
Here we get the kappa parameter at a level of 13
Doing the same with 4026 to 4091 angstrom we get 22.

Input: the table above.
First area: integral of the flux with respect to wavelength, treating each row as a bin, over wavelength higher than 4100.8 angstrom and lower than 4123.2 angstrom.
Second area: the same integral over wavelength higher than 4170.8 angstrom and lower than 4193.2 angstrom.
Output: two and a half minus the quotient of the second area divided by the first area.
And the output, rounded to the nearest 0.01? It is 1.53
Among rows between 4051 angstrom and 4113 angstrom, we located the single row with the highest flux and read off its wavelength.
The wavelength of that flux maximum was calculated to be 4089.5 angstrom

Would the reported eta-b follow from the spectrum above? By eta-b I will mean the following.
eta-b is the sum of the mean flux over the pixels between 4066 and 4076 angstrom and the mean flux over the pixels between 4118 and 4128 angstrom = 37.1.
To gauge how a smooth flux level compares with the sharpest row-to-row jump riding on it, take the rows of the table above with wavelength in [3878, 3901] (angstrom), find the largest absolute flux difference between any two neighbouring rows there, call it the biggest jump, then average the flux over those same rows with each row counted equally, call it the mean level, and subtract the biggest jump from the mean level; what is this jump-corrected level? 5.0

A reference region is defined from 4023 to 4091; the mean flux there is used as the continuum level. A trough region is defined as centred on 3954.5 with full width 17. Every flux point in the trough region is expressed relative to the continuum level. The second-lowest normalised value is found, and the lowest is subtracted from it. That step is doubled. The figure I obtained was 0.59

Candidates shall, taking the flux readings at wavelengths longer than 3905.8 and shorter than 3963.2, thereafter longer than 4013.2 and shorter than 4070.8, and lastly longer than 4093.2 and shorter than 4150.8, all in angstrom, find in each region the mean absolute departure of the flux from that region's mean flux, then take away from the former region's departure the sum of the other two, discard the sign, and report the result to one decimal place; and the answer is 0.9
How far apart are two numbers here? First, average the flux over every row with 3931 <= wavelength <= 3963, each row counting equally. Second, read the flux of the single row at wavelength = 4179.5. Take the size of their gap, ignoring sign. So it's 14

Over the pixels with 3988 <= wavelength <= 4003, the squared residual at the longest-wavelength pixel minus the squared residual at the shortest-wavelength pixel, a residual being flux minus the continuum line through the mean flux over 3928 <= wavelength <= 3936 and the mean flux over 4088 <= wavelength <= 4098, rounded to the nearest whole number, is 20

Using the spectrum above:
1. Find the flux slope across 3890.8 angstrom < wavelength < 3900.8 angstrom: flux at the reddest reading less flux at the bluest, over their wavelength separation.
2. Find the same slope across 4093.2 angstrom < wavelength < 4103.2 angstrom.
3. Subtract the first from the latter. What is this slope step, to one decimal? -0.5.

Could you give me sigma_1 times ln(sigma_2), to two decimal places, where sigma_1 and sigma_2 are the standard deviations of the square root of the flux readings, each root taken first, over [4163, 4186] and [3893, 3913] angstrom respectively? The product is -0.23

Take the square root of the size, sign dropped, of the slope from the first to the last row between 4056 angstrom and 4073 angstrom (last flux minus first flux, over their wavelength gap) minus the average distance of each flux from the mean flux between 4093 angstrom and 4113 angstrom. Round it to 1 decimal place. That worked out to 1.4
